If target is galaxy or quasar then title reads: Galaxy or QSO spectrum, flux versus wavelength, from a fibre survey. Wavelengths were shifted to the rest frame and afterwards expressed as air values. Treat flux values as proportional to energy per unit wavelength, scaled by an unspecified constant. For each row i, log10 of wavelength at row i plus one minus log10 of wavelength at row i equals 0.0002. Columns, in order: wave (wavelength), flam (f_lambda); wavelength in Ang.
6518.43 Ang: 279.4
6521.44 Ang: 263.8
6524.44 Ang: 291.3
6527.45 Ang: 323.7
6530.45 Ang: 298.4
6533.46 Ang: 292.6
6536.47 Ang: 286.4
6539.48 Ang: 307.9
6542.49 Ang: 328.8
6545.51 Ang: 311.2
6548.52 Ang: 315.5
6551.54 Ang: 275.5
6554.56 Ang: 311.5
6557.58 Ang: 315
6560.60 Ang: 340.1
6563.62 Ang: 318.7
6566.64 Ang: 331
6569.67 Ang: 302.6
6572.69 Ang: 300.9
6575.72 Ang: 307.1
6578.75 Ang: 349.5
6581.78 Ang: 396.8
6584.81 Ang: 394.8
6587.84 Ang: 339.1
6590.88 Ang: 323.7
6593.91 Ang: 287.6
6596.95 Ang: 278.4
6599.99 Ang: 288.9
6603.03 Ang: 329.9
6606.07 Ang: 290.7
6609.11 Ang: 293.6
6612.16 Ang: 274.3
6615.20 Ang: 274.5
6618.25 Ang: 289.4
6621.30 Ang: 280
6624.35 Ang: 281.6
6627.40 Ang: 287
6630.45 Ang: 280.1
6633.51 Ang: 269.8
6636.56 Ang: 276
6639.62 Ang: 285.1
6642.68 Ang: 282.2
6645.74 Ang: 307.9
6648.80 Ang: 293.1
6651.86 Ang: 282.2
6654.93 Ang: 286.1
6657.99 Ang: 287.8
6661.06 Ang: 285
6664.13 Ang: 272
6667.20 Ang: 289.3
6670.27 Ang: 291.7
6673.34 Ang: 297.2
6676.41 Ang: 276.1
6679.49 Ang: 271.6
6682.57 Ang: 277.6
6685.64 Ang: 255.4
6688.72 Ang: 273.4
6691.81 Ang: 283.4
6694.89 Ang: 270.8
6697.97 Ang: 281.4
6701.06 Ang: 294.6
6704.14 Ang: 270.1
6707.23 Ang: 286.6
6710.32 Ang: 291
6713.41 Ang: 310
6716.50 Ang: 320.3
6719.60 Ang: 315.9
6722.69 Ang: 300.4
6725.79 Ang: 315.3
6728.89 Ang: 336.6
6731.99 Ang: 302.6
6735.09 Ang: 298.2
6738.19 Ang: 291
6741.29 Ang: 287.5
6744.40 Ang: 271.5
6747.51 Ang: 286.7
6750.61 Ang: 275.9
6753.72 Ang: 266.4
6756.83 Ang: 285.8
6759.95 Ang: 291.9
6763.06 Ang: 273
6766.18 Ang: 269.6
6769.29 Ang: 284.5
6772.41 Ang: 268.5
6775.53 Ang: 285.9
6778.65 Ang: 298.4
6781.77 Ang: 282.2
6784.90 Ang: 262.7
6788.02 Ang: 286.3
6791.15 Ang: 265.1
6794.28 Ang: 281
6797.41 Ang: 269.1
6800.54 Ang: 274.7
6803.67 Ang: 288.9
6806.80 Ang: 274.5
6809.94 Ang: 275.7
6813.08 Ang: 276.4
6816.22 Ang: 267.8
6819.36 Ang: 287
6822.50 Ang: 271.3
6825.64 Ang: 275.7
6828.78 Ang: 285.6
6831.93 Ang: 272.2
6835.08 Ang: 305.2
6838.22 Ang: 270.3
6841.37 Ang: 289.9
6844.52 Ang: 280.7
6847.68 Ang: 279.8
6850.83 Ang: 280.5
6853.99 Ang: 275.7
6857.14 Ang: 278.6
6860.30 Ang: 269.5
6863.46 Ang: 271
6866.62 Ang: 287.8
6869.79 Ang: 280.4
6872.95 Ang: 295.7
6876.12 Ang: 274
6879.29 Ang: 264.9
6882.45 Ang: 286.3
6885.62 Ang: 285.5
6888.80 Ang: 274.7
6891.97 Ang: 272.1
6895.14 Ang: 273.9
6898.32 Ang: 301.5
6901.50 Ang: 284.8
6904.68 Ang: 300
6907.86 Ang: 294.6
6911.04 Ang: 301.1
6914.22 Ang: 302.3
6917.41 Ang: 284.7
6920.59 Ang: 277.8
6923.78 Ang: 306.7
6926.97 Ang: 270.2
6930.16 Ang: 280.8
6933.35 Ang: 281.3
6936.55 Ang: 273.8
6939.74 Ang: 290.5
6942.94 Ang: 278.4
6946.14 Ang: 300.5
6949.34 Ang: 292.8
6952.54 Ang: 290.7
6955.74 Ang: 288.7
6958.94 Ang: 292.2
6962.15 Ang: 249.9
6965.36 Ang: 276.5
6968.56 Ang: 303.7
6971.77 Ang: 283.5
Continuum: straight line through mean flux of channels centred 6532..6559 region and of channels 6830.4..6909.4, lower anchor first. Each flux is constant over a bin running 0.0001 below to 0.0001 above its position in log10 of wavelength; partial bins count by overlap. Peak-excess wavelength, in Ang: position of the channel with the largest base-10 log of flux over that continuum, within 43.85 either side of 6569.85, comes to 6581.78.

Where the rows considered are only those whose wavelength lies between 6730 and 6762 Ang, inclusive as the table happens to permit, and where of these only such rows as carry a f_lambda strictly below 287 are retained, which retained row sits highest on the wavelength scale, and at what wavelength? 6756.83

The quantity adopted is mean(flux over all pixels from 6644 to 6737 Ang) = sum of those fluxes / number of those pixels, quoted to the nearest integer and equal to 291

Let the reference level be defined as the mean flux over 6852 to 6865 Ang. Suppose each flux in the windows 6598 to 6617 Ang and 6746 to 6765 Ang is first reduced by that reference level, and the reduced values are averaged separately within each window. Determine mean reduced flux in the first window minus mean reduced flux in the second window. 12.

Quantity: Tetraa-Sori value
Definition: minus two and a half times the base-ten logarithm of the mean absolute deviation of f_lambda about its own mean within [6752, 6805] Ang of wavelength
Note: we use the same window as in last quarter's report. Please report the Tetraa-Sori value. -2.42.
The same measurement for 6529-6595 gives -3.37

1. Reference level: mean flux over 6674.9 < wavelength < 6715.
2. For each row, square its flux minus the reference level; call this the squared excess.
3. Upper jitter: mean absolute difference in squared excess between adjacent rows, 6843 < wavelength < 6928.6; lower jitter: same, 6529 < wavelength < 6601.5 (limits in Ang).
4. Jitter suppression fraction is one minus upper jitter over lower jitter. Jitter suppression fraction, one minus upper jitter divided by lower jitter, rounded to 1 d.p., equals 0.9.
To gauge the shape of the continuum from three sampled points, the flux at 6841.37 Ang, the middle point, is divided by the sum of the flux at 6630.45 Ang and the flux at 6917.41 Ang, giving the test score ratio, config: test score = 0.51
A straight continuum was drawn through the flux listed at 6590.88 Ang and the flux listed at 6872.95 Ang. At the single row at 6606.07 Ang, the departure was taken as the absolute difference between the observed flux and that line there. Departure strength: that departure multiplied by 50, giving 1575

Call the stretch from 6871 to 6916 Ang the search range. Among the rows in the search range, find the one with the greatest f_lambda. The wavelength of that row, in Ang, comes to 6914.22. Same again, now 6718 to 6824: 6728.89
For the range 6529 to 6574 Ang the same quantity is 6560.60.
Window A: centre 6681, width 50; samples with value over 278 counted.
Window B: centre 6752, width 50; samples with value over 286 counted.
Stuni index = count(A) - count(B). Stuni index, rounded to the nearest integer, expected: 1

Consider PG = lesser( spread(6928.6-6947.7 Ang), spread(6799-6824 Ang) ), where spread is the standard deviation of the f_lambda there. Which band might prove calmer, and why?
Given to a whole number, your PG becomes 7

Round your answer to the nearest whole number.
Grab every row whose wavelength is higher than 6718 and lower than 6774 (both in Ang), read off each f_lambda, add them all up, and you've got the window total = 5221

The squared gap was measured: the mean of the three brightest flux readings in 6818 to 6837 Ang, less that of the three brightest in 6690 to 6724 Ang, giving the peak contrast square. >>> 520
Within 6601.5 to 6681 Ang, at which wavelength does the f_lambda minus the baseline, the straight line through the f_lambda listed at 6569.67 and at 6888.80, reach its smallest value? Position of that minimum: 6633.51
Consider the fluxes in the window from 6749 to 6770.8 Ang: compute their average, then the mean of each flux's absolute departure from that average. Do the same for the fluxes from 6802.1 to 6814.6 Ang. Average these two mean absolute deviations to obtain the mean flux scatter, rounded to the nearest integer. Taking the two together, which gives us 6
